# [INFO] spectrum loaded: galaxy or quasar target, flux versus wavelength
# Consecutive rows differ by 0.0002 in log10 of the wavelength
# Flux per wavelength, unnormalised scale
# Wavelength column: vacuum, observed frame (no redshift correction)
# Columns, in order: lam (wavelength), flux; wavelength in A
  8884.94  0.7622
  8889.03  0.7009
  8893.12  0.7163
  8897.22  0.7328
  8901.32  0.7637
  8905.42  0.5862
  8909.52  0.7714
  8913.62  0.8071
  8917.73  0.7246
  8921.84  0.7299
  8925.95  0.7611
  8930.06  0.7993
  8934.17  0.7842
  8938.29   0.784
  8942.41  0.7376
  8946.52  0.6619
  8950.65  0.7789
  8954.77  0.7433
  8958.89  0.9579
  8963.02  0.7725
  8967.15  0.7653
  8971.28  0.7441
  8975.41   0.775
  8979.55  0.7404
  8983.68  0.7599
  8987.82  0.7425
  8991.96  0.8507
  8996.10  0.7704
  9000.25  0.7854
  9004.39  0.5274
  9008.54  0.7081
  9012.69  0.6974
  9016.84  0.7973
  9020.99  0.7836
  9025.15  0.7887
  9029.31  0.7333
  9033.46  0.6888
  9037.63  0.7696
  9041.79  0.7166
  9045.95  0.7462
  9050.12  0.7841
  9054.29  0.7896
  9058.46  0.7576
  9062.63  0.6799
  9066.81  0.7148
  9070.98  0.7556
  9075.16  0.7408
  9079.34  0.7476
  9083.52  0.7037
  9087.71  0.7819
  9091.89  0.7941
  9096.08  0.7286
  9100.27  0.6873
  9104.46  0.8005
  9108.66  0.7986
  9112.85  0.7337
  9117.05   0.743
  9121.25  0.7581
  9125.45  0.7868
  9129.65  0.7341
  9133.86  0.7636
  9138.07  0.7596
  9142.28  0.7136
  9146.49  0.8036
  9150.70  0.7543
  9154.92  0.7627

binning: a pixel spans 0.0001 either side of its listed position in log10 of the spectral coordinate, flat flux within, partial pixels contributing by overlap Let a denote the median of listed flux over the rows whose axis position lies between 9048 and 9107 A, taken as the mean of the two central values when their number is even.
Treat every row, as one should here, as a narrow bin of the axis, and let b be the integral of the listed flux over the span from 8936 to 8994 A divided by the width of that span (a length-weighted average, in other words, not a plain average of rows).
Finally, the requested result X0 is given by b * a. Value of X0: 0.581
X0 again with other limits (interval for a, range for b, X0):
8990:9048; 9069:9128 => 0.572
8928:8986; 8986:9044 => 0.569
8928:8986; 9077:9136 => 0.580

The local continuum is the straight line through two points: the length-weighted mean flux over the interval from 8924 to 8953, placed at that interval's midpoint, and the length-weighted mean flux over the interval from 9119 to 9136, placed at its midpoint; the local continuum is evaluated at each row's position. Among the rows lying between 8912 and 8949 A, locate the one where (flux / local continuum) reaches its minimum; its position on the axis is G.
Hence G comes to 8946.52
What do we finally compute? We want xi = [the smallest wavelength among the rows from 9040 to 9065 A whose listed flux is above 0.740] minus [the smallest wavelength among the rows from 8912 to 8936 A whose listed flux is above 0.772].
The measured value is 132.3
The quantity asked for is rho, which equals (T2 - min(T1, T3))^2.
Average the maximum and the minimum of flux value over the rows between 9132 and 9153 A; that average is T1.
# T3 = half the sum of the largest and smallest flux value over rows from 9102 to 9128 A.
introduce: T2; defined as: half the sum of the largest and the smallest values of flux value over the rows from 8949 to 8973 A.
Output 0.0085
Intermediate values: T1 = 0.759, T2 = 0.851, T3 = 0.77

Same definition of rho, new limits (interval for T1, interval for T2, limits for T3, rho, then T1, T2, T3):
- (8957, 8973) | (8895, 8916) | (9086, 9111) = 0.0022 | 0.851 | 0.697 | 0.74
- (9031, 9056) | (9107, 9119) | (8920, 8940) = 0.0007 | 0.739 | 0.766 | 0.76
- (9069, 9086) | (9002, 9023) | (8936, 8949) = 0.0037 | 0.730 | 0.662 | 0.72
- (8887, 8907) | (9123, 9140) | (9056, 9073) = 0.0073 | 0.675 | 0.760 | 0.72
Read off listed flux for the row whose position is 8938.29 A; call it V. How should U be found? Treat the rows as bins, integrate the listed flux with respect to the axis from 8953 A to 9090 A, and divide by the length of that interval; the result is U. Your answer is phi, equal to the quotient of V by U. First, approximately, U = 0.752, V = 0.784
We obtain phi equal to 1.042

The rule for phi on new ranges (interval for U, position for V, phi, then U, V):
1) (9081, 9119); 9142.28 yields 0.949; 0.752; 0.7136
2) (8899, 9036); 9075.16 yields 0.985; 0.752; 0.7408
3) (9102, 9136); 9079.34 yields 0.979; 0.764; 0.7476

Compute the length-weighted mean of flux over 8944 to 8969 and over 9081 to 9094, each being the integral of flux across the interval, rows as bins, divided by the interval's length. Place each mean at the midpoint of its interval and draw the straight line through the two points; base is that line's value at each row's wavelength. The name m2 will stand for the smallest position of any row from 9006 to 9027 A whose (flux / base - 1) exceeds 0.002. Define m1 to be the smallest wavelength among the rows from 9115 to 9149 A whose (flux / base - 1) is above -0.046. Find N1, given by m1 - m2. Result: 100.2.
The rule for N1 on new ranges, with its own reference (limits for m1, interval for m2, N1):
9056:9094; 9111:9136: -62.8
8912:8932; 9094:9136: -190.8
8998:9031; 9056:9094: -87.5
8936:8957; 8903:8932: 24.7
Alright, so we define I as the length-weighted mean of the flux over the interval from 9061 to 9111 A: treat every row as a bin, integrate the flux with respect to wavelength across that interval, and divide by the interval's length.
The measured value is 0.745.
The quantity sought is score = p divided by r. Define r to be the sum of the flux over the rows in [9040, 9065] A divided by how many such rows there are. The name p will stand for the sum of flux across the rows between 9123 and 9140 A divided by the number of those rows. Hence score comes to 1.02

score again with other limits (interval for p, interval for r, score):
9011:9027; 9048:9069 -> 1.03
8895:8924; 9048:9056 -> 0.93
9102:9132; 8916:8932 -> 1.01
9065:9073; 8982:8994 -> 0.94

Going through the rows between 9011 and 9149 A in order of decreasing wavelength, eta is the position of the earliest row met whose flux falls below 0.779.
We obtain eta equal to 9142.28 A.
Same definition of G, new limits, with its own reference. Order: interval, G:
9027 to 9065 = 9062.63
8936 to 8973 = 8946.52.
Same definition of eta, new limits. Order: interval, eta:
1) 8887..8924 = 8921.84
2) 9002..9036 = 9033.46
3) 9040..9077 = 9075.16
